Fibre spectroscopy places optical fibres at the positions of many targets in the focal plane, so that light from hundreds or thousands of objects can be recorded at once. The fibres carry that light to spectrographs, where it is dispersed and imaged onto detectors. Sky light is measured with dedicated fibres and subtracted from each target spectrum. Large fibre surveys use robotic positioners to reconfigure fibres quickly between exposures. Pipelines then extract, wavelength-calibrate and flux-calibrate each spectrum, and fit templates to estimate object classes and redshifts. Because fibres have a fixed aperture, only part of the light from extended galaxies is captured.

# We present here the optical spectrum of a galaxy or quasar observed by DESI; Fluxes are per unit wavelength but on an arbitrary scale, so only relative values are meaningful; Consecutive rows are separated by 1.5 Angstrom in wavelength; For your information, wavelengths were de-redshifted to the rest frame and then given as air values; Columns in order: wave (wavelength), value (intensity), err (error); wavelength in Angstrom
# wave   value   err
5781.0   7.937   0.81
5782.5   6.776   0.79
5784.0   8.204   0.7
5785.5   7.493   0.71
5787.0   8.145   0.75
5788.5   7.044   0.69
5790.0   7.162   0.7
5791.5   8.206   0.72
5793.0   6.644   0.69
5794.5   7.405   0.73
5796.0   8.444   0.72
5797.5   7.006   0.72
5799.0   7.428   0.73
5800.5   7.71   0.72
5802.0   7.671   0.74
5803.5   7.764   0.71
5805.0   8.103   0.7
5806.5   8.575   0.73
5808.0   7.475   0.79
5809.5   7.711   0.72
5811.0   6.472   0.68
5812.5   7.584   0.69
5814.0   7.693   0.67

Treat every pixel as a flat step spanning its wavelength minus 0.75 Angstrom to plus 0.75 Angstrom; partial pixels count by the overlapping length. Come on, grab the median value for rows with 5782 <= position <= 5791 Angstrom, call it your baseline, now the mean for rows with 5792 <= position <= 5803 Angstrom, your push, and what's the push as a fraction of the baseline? 1.02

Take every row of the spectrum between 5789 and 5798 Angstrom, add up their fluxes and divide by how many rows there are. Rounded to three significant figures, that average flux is 7.48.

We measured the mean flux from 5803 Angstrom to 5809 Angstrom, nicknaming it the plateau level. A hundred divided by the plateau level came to 12.5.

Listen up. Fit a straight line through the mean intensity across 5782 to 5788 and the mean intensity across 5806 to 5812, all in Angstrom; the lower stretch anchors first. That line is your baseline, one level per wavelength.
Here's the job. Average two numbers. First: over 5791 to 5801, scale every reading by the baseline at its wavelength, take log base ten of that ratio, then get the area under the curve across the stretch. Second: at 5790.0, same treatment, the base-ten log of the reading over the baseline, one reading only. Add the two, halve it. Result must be -0.04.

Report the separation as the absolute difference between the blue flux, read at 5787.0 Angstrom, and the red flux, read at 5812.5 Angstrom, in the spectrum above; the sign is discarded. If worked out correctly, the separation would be 0.6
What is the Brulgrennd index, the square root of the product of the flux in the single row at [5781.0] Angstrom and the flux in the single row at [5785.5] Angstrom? 7.71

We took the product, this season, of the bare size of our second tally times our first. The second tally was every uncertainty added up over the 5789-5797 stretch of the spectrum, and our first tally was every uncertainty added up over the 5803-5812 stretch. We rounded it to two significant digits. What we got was 15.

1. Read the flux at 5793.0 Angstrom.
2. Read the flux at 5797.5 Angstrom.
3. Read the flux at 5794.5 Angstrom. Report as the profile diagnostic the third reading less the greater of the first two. 0.40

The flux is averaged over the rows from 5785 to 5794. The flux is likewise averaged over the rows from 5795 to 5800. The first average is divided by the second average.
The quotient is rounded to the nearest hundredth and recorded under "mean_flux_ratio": 0.98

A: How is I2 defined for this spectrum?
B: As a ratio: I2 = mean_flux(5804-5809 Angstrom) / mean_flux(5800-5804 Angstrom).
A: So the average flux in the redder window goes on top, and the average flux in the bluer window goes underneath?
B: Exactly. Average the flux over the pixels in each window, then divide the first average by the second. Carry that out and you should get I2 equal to 1.04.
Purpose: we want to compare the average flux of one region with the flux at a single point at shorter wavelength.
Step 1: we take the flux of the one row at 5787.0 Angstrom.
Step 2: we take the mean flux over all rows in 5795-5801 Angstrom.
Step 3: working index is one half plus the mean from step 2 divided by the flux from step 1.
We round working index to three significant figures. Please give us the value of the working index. 1.44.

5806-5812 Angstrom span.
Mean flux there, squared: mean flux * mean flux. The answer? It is 57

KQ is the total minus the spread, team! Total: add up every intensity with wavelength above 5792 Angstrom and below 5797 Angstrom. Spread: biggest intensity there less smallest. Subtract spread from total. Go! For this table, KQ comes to 20.7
